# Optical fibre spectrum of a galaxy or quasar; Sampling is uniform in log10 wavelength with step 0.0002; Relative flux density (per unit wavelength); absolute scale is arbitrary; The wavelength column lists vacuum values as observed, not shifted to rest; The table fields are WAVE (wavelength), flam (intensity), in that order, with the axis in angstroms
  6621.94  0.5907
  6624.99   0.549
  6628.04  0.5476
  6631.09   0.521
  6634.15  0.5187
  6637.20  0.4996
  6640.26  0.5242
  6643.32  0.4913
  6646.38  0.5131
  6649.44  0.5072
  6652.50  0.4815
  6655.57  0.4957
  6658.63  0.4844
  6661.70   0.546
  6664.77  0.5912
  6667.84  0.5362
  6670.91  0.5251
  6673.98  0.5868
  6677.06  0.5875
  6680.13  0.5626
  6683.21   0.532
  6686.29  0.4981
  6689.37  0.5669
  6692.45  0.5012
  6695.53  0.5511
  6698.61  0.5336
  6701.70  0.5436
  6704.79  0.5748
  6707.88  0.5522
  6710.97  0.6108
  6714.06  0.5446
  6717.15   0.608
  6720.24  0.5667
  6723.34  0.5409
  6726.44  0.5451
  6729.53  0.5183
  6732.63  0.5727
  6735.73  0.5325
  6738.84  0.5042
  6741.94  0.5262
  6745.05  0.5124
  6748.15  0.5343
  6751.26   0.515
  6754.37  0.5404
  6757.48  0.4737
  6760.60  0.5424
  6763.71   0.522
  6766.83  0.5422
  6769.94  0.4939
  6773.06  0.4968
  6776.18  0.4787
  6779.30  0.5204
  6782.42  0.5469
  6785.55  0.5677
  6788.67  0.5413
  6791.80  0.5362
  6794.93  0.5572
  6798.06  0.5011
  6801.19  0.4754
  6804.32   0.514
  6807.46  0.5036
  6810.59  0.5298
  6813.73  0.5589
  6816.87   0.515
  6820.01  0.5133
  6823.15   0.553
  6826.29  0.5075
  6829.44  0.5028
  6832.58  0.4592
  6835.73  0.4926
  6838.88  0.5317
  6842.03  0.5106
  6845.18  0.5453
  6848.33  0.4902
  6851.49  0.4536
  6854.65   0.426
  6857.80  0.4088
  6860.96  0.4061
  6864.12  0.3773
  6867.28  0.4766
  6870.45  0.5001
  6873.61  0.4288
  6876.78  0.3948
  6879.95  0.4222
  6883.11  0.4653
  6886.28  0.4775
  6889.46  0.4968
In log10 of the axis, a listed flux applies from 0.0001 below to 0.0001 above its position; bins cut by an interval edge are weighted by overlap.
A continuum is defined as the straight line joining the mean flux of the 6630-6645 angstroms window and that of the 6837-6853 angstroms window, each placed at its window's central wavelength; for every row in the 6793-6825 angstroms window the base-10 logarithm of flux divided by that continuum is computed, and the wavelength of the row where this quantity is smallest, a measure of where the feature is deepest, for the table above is 6801.19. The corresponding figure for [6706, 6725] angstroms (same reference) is 6723.34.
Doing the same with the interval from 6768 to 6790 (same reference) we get 6776.18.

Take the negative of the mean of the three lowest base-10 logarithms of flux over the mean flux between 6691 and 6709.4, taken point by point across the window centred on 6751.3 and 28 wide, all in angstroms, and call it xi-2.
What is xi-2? 0.039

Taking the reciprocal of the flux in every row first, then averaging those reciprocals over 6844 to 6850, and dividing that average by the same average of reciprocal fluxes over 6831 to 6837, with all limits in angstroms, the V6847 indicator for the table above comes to 0.92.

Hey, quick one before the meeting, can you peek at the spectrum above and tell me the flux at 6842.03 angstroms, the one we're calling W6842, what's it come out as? 0.5106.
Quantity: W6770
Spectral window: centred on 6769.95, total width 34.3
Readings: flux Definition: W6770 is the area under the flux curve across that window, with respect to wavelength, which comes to 17.8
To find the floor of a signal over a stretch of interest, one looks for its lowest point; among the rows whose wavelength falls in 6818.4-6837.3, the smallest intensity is 0.4592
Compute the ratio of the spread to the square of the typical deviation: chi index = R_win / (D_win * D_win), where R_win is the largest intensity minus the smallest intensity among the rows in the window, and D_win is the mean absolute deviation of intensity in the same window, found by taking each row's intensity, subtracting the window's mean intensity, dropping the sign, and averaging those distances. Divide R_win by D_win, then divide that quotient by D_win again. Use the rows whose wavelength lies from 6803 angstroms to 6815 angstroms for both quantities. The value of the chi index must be 175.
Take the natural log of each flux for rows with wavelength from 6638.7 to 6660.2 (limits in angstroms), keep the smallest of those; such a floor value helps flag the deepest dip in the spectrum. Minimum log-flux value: -0.731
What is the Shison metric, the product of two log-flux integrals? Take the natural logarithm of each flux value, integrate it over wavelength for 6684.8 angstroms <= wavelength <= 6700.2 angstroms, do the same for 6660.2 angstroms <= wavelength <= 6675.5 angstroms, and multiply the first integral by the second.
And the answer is 88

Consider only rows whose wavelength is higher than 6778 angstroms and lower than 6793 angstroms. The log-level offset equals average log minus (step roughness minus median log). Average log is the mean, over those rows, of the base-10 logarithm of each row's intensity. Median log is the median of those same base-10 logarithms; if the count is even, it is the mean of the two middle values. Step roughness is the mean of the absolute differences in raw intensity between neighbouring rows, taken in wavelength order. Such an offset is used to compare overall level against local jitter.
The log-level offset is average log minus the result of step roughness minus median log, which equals -0.552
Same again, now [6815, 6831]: -0.598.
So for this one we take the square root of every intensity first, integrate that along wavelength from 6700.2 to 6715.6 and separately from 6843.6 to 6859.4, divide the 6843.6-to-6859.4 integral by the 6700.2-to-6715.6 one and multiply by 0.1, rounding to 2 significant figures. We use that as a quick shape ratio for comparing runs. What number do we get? 0.093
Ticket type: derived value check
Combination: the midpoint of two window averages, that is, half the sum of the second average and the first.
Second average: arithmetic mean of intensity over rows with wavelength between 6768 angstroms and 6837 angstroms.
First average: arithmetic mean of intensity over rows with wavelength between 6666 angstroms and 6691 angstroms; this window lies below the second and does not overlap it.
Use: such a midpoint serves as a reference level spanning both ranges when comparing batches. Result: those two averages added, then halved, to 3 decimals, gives 0.533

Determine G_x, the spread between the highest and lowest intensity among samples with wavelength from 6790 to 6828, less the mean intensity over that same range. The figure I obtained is -0.439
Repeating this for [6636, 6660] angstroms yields -0.457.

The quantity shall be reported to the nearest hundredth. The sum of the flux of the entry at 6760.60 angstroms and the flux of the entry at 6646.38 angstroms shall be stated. 1.06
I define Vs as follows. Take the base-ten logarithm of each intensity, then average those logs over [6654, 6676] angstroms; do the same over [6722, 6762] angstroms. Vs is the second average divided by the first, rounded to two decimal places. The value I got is 1.03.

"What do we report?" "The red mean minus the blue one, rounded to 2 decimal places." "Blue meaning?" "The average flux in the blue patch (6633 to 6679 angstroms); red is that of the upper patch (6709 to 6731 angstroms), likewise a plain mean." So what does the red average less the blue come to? 0.04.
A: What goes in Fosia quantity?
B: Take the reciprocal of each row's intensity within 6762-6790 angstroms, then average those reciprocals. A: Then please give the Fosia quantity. 1.92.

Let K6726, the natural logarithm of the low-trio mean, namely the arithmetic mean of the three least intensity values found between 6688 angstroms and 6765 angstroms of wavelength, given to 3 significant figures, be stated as -0.707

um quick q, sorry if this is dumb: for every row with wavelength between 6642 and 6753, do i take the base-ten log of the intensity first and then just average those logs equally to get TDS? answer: -0.269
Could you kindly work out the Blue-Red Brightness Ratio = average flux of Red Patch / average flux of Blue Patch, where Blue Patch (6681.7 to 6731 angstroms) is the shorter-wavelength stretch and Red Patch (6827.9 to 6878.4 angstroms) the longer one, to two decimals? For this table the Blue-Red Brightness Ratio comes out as 0.84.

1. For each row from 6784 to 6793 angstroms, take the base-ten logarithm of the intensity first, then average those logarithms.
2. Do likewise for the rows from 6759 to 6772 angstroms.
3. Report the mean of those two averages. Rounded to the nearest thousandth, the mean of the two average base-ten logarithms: -0.271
